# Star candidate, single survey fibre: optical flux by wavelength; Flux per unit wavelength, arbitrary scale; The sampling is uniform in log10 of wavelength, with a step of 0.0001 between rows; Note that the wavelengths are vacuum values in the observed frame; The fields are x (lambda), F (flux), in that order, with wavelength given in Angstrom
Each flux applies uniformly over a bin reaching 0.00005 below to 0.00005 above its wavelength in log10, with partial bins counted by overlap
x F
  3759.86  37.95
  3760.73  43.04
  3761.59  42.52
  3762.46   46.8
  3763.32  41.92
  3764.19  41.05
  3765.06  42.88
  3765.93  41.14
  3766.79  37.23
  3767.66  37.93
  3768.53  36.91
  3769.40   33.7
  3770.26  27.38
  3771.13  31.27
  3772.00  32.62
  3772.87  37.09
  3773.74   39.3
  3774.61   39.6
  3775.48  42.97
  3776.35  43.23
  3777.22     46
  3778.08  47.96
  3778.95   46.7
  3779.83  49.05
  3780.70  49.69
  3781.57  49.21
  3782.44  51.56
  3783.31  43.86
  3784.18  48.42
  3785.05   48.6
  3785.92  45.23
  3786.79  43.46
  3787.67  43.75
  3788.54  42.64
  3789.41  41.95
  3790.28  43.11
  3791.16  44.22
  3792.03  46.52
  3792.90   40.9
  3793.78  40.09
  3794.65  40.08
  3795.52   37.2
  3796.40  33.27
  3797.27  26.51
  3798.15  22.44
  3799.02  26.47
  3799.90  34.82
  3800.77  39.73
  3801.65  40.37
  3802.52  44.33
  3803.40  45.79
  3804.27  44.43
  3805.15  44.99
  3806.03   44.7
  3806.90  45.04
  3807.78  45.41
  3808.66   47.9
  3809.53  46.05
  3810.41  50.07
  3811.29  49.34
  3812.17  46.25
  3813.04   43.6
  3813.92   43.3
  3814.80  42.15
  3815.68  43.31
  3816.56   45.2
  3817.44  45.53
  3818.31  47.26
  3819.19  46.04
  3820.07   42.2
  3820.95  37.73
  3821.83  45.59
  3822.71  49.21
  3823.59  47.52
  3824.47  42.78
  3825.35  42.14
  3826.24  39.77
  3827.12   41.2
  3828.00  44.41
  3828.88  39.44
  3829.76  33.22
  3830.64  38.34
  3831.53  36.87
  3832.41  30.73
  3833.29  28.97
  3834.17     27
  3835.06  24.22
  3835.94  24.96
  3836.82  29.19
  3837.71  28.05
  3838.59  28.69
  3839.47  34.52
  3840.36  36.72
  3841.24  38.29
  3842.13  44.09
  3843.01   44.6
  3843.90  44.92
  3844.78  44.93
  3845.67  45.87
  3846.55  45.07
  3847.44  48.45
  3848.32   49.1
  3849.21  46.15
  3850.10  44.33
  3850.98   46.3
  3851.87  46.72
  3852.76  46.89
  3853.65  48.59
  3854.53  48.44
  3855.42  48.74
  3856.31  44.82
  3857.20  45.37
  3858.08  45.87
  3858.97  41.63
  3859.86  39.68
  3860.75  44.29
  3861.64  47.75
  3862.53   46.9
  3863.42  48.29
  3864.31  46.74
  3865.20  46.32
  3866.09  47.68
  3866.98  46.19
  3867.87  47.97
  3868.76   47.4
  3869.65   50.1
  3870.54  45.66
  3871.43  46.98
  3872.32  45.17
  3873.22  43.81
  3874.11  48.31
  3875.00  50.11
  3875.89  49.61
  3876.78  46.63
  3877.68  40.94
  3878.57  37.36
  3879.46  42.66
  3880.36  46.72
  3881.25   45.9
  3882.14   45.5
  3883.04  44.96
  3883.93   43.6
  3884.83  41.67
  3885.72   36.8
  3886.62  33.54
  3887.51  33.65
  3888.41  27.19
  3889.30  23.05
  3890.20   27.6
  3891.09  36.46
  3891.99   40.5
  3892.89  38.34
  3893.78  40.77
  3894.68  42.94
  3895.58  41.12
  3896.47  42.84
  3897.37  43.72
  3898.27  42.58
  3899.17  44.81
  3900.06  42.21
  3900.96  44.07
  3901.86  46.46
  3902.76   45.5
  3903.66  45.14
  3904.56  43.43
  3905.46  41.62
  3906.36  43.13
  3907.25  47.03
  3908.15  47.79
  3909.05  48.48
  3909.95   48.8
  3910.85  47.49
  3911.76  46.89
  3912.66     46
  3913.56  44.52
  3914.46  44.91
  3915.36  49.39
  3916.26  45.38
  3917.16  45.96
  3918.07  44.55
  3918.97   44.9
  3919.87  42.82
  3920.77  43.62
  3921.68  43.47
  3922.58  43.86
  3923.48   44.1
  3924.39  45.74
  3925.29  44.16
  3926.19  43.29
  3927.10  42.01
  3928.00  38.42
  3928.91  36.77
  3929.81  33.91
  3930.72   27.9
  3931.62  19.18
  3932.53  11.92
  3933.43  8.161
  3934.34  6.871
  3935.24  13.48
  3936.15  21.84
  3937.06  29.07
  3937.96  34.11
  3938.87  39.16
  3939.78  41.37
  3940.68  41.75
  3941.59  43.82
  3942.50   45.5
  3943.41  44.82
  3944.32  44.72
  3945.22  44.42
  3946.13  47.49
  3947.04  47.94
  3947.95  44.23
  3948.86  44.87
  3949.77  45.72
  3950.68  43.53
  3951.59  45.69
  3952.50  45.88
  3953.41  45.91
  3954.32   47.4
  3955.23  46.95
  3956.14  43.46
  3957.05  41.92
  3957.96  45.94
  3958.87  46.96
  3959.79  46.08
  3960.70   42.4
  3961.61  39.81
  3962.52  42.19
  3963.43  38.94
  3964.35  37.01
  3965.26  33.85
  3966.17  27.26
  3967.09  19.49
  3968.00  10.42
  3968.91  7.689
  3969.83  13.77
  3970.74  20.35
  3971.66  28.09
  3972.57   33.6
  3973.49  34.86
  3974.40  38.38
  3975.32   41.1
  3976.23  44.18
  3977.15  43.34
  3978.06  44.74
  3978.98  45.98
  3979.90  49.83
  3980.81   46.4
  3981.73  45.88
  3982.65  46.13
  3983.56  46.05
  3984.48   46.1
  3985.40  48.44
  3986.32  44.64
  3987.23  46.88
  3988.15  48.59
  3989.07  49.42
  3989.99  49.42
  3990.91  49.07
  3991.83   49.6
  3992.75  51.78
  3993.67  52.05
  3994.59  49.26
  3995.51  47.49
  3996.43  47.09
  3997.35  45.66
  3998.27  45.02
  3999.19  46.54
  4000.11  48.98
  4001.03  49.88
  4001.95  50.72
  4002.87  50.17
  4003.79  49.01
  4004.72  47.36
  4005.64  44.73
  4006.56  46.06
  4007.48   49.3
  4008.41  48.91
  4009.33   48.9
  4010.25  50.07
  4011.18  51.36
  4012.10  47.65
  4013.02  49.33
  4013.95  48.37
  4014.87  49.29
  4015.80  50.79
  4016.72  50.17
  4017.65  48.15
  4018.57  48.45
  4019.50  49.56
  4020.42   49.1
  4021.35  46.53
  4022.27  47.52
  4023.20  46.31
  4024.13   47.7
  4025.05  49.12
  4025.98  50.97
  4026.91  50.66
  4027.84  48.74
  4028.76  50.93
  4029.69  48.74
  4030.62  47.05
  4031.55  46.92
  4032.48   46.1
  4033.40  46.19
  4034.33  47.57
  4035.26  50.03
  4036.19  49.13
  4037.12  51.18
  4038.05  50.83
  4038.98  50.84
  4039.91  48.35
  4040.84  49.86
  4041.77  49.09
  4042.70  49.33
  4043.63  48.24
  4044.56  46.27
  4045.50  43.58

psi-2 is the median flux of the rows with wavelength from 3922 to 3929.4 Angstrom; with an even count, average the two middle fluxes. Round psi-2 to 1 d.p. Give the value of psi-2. 43.6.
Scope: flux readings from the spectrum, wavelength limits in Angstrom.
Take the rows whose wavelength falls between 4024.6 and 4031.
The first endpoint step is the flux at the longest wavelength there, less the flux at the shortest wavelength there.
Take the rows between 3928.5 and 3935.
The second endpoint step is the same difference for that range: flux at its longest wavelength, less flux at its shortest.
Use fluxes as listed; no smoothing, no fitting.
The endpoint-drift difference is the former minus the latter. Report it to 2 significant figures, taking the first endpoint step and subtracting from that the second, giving 28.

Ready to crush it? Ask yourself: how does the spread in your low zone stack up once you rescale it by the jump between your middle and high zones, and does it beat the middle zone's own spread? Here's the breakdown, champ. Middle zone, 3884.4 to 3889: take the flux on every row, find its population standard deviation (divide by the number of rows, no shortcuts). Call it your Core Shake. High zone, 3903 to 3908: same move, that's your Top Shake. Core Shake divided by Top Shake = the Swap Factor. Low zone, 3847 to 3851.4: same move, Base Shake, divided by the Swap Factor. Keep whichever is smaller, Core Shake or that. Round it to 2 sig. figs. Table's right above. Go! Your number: 0.67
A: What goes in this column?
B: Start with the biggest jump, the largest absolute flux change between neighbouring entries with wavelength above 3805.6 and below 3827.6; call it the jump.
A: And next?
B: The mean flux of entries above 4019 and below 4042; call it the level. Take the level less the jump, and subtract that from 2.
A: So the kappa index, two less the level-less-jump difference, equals -38.9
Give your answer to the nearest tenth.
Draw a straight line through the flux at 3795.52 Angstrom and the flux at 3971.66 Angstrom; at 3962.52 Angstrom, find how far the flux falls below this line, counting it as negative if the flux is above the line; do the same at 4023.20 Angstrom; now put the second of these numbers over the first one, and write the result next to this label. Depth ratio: 1.5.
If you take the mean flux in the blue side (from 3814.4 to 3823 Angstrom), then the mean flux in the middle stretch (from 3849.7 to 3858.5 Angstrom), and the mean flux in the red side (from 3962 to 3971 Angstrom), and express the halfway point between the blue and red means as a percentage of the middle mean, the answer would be 75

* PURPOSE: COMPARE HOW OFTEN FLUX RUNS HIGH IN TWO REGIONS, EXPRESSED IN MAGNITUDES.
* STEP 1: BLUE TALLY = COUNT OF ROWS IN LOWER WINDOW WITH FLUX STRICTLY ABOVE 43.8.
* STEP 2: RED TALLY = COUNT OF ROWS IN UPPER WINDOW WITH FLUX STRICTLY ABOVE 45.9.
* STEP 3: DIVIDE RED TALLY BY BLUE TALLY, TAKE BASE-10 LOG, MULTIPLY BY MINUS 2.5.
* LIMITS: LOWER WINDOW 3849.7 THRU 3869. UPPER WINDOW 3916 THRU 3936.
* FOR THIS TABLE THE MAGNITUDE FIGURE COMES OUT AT 3.3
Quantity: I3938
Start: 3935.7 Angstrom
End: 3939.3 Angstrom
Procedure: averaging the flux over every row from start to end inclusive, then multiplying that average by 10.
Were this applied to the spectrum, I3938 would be 310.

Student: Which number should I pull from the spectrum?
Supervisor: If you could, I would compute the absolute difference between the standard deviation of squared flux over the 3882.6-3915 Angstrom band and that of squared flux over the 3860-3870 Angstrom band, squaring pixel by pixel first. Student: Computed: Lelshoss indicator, 318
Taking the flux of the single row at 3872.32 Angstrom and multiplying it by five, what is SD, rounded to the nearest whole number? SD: 226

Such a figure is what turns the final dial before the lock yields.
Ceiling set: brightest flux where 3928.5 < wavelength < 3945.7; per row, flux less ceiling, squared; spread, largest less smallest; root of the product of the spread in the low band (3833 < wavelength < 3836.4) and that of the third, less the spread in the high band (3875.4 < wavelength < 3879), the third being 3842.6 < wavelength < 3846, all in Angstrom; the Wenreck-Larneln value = -54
